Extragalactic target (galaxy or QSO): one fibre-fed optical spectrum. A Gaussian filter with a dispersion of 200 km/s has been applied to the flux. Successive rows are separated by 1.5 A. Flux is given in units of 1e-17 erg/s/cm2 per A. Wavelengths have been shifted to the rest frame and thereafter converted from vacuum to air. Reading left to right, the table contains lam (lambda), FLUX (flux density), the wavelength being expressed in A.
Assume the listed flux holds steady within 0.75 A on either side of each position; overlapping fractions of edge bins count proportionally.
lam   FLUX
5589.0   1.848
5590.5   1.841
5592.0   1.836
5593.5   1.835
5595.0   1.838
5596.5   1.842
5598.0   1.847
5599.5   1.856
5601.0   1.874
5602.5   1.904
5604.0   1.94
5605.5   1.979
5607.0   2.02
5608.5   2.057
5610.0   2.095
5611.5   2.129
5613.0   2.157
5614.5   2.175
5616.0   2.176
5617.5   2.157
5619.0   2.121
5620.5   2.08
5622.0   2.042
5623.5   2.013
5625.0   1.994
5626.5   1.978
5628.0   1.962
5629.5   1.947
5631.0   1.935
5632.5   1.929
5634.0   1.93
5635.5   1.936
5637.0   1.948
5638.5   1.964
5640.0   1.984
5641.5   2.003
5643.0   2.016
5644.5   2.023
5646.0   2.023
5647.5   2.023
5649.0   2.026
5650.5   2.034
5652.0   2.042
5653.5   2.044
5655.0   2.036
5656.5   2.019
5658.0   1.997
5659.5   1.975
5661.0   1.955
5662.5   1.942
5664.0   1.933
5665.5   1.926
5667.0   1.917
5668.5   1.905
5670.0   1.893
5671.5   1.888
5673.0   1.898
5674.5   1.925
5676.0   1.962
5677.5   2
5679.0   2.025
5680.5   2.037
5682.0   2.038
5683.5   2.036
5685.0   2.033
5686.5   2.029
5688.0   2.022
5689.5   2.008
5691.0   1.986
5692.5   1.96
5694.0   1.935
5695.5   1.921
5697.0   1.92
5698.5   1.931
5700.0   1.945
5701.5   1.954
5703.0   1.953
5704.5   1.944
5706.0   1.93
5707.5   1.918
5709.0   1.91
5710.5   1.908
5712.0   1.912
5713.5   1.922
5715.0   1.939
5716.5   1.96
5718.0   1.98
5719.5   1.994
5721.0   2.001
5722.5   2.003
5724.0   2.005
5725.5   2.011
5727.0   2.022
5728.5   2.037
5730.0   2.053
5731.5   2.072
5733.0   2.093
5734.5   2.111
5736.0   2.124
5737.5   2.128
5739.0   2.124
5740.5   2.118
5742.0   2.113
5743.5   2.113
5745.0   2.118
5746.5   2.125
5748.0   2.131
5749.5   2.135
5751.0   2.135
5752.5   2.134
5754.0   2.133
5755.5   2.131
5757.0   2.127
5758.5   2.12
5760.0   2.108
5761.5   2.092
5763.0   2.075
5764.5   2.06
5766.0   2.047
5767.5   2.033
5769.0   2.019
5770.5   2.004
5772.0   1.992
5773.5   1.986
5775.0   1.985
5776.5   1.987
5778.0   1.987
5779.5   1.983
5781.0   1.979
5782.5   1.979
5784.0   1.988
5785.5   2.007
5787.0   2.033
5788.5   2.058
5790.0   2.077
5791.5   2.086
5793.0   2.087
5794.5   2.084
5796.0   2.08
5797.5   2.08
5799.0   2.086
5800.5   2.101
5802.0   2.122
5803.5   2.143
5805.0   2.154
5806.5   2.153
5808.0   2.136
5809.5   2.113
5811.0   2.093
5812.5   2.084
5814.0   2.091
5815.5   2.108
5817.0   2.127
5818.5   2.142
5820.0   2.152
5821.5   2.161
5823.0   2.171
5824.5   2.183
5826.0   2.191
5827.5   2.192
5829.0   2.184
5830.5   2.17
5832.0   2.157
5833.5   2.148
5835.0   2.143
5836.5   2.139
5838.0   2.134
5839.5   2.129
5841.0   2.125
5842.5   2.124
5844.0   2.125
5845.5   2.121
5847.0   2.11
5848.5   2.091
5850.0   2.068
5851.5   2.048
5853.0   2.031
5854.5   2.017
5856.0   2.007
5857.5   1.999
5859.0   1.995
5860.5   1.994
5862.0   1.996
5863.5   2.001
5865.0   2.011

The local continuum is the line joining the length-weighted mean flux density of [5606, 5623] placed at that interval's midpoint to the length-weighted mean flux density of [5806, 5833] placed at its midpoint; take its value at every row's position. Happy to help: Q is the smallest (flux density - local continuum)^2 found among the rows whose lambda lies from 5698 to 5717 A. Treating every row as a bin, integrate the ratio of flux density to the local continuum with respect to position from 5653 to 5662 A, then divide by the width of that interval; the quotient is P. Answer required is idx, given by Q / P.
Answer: 0.029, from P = 0.947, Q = 0.027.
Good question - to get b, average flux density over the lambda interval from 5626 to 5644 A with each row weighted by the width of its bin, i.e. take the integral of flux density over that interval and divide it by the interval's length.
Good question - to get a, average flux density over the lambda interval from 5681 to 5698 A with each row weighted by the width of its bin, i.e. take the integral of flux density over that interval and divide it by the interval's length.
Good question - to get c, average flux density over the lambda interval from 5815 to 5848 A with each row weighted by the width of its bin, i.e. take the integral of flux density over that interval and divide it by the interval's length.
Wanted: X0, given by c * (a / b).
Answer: 2.18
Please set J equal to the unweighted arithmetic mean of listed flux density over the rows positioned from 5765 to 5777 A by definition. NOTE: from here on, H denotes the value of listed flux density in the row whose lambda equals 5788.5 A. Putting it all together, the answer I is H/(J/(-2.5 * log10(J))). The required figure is -0.776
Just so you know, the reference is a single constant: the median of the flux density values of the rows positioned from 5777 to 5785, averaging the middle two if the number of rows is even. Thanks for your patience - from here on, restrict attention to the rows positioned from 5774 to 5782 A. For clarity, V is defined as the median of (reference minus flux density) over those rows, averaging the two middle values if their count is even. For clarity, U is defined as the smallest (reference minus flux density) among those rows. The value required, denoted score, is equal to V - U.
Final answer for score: 0.002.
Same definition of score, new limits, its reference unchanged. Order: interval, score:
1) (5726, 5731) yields 0.016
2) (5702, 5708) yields 0.016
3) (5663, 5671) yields 0.016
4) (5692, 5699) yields 0.029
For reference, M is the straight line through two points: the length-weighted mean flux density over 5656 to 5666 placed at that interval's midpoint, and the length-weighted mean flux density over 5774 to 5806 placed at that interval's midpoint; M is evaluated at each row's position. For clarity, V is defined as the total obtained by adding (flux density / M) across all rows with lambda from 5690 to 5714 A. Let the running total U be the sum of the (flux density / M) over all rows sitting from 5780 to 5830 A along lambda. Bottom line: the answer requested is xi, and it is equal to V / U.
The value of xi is 0.5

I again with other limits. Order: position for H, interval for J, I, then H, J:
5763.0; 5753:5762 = -0.798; 2.075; 2.12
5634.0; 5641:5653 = -0.730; 1.93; 2.02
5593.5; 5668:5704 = -0.685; 1.835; 1.97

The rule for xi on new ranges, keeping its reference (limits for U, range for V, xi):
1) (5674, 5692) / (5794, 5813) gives 1.1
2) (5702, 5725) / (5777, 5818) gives 1.9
